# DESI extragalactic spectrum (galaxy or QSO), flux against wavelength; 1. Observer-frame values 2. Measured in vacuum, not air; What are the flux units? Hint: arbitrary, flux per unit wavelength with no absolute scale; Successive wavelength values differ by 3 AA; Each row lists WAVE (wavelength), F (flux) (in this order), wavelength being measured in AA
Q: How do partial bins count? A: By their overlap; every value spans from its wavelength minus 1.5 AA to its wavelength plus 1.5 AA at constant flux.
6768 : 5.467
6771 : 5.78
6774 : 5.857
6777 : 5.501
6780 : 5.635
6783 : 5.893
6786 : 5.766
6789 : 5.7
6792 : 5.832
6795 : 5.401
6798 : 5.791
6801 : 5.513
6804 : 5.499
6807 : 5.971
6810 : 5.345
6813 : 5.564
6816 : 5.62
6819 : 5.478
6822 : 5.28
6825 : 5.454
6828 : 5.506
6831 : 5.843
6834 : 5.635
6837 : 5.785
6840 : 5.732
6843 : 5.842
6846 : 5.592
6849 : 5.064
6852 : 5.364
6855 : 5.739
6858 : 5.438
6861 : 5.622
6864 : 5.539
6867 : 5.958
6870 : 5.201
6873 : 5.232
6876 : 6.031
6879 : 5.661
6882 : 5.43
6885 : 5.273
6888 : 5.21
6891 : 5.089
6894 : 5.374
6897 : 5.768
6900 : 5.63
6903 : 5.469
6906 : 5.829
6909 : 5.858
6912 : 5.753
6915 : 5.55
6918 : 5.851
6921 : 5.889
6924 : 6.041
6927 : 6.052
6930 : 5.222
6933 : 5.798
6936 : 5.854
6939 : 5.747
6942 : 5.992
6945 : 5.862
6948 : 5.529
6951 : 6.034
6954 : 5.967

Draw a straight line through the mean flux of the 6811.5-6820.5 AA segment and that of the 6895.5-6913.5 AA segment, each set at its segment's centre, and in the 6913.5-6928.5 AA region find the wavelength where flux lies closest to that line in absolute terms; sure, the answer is 6918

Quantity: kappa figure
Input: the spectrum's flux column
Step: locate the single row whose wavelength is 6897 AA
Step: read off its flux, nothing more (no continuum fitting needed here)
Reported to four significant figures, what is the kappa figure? 5.768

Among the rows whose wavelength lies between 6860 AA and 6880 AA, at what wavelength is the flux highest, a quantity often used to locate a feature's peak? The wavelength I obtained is 6876 AA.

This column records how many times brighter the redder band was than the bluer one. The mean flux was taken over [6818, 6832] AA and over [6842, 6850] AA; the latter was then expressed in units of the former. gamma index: 1.00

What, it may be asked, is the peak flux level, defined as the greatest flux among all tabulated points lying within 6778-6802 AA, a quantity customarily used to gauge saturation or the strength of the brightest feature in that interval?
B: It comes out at 5.893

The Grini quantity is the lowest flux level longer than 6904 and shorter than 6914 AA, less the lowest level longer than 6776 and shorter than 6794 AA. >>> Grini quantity 0.3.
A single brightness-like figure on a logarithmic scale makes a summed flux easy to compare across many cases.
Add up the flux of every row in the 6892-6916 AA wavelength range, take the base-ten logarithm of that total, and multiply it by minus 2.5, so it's -4.14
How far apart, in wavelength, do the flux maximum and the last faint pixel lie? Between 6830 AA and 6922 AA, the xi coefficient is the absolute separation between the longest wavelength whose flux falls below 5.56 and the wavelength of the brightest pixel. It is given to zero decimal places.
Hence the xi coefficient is 39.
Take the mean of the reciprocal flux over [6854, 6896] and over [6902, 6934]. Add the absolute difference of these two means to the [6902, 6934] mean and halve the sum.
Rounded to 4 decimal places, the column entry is 0.0914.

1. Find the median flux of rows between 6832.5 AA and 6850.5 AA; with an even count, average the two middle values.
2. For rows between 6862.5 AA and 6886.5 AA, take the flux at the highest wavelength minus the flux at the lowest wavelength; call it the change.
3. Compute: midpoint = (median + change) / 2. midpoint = 2.71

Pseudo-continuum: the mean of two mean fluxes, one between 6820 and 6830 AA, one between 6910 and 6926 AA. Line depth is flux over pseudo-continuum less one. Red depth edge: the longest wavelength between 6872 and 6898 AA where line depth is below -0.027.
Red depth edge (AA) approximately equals 6894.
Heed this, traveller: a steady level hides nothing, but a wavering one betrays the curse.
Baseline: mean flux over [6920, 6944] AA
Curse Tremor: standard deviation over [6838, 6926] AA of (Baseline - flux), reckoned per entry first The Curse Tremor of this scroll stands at 0.28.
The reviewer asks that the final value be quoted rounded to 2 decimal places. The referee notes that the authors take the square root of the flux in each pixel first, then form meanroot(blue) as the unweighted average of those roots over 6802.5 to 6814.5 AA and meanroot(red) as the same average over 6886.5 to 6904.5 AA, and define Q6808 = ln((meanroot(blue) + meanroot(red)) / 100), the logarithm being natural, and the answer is -3.06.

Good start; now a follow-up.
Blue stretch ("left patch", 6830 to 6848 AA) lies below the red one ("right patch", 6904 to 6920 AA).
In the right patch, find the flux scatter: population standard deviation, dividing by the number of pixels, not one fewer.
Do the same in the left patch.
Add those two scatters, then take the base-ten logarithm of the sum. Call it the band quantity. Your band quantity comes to -0.67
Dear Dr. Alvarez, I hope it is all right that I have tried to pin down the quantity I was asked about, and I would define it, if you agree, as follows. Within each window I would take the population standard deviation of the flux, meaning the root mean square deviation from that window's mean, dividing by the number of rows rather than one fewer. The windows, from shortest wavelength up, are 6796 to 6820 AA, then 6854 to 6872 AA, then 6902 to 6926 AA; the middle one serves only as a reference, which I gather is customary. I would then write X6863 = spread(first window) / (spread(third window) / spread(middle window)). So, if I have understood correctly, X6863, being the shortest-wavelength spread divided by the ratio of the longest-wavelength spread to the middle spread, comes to 0.25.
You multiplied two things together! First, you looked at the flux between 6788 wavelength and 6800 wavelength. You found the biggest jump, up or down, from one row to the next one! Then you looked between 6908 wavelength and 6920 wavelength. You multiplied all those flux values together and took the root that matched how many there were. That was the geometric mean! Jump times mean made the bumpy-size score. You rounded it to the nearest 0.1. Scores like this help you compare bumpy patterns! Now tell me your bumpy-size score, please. 2.5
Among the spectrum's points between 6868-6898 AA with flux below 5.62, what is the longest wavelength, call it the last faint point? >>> 6894 AA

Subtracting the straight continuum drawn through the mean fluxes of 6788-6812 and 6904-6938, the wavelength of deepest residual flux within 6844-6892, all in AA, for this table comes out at 6891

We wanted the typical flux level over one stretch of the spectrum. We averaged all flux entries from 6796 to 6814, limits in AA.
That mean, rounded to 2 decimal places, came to 5.61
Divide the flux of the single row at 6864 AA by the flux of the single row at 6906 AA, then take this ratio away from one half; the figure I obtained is -0.450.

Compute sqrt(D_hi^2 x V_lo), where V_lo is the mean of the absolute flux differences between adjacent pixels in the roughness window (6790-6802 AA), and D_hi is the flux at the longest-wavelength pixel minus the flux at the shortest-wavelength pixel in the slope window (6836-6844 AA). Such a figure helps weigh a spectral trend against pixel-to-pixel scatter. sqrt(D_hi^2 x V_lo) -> 0.034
